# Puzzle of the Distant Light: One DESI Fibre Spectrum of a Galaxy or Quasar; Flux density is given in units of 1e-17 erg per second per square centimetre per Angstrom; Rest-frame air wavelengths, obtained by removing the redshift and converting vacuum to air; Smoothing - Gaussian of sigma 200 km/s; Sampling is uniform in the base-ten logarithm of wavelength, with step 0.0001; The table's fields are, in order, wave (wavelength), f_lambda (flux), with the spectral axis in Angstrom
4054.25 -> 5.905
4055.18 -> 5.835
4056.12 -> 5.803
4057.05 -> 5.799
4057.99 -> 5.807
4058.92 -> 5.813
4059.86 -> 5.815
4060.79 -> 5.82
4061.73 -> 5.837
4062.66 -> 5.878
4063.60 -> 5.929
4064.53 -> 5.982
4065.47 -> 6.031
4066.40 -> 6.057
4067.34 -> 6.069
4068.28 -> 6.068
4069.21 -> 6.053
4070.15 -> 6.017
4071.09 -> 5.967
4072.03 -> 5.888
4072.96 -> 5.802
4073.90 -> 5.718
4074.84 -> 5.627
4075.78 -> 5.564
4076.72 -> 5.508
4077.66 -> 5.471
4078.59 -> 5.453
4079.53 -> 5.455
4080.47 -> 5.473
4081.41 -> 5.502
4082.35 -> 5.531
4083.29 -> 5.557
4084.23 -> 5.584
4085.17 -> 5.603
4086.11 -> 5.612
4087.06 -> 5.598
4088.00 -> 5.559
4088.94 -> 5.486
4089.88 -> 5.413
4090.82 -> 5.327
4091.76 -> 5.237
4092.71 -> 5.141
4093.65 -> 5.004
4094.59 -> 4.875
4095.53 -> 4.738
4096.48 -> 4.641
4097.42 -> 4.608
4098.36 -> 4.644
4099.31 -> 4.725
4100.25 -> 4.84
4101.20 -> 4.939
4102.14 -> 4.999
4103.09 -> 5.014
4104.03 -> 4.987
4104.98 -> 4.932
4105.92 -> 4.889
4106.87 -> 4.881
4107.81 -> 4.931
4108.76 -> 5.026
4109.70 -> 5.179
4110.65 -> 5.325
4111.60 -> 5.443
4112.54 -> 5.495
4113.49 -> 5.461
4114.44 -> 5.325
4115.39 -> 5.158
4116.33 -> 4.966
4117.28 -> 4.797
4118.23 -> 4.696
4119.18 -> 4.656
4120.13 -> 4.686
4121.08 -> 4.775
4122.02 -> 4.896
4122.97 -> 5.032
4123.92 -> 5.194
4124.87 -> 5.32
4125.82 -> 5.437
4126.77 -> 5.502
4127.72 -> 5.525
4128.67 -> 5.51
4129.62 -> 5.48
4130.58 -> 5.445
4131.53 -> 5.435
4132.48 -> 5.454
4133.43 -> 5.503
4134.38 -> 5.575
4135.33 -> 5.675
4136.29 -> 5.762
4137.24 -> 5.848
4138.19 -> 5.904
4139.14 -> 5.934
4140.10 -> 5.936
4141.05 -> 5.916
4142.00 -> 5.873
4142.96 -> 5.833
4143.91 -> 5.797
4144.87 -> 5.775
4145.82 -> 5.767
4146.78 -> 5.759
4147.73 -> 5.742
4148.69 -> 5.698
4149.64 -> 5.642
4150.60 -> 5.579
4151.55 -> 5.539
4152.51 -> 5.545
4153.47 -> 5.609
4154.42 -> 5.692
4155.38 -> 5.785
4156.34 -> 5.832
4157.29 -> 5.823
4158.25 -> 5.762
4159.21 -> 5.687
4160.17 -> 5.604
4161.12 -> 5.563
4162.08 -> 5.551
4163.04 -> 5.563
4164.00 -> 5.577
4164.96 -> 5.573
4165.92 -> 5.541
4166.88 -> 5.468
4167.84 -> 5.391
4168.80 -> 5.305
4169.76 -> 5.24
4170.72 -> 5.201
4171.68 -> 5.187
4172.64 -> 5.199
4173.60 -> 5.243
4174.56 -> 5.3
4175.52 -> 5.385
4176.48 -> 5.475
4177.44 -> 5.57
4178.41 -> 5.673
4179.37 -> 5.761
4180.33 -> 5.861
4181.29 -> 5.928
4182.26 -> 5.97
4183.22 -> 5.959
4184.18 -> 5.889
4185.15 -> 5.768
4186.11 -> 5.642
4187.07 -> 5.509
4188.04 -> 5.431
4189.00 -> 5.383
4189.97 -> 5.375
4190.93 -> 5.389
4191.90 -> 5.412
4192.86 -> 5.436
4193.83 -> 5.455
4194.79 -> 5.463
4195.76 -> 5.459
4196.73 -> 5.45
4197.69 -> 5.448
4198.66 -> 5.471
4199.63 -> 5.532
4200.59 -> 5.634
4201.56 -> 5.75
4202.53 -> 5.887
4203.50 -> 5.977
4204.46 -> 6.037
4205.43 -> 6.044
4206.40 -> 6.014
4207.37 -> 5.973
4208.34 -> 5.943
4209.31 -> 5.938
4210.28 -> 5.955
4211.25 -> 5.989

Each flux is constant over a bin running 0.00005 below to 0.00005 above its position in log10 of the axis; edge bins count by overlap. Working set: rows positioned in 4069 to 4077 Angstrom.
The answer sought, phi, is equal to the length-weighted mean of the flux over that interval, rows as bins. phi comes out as 5.79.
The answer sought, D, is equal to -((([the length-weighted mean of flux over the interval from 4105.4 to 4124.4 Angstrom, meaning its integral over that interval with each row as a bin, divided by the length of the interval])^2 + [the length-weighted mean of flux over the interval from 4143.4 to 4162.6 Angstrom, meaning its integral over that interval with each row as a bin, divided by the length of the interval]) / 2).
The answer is -15.6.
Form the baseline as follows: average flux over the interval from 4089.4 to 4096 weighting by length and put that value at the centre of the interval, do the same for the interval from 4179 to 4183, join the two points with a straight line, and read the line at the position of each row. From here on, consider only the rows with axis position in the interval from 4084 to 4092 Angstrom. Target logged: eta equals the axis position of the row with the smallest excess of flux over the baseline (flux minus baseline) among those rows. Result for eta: 4091.76 Angstrom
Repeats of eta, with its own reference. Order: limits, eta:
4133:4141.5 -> 4133.43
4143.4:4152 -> 4151.55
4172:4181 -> 4172.64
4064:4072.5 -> 4072.03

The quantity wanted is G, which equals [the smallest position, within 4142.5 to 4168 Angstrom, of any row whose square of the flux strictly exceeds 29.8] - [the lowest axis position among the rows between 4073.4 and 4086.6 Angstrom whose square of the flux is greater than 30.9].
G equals 69.1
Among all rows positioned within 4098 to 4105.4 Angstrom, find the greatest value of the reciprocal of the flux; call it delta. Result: 0.215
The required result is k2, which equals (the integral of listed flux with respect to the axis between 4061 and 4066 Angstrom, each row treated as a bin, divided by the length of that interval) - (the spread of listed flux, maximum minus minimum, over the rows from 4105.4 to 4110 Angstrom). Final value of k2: 5.63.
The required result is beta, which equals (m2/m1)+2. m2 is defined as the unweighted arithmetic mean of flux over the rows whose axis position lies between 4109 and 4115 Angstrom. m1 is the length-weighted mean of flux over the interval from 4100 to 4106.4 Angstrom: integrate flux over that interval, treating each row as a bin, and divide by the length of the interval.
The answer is 3.09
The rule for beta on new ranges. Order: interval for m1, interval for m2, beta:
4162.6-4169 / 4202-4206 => 3.09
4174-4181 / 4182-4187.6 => 3.04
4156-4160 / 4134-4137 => 2.98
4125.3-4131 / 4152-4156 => 3.03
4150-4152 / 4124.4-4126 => 2.97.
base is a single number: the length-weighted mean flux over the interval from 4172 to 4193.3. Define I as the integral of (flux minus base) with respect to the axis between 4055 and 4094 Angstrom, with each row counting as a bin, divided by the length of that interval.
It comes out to 0.11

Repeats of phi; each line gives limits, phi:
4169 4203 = 5.53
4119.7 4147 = 5.54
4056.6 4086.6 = 5.76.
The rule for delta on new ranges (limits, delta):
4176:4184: 0.183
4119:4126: 0.215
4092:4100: 0.217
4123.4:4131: 0.193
